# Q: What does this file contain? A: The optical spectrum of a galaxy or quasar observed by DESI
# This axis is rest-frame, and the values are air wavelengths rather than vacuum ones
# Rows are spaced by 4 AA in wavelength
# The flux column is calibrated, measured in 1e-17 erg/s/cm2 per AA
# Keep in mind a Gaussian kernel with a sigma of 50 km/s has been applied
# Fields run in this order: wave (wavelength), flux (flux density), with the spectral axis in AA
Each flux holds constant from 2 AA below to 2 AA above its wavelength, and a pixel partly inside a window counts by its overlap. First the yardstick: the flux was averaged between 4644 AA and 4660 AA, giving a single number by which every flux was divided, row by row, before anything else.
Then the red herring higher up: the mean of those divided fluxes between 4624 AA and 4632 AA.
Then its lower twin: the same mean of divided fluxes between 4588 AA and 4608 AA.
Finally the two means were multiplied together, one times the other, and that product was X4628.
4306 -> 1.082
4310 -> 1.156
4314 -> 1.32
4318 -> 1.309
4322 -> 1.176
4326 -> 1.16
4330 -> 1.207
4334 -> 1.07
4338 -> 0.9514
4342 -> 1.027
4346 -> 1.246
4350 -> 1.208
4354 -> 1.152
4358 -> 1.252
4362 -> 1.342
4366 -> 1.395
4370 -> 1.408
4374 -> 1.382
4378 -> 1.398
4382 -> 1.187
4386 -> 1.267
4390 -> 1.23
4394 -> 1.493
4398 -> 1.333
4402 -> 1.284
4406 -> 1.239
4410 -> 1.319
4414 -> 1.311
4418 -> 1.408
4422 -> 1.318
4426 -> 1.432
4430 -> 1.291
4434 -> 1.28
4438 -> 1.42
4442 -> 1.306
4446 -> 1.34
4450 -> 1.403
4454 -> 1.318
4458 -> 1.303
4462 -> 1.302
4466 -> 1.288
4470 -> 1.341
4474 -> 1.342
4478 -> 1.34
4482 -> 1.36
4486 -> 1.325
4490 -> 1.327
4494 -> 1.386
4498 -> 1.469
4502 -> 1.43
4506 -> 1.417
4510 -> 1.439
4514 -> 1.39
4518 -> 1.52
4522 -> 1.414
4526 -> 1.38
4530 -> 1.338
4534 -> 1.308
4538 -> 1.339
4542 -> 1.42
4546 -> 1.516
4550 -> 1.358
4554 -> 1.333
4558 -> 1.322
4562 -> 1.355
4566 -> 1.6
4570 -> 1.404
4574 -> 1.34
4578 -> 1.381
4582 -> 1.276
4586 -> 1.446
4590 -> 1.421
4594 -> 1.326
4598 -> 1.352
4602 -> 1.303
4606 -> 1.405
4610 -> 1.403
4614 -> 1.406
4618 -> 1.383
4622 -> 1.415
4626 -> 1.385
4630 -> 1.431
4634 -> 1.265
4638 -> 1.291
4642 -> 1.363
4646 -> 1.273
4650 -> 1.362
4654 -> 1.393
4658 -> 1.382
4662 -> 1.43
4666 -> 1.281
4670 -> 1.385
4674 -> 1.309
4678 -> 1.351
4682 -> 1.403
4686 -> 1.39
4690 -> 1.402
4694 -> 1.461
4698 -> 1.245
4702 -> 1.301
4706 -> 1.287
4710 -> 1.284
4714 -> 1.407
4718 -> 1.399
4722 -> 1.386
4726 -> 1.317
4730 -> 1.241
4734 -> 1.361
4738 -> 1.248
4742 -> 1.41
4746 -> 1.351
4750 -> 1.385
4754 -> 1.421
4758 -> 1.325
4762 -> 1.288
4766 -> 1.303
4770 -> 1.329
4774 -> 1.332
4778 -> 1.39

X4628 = 1.05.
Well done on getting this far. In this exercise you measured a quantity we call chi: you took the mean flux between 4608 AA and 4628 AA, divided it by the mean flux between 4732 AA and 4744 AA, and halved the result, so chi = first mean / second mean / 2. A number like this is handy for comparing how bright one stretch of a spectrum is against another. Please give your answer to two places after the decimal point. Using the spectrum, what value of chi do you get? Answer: 0.52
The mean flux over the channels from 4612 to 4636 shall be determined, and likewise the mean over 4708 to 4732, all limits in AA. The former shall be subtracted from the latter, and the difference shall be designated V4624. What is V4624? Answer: -0.042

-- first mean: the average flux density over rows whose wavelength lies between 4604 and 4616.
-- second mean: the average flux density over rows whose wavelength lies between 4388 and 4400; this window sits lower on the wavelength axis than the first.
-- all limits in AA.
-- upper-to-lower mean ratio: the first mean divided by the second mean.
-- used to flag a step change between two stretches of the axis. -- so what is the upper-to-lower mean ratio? 1.04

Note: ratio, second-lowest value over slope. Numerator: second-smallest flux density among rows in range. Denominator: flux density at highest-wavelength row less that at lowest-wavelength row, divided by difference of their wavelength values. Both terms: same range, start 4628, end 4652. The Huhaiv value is -369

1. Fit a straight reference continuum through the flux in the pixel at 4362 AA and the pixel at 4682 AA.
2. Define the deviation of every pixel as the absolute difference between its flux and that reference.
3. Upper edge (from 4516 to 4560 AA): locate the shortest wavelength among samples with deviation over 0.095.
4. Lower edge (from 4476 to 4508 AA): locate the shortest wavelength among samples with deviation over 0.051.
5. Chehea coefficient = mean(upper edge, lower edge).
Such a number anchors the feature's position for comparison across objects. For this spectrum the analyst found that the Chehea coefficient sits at 4508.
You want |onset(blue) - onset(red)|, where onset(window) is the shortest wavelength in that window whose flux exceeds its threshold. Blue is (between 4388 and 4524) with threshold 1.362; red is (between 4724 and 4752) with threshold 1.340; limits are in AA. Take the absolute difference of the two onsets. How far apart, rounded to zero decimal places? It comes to 340 AA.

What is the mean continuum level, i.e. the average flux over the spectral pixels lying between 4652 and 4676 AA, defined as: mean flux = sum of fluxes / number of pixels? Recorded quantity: 1.363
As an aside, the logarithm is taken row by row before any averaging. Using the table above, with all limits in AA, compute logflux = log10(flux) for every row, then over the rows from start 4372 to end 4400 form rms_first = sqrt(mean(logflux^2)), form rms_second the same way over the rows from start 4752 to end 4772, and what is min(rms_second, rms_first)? 0.126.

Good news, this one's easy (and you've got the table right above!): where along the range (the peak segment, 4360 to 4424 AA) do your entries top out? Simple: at 4394 AA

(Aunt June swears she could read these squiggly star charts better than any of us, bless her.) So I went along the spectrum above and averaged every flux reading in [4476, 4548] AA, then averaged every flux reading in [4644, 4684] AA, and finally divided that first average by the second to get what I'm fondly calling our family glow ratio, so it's 1.03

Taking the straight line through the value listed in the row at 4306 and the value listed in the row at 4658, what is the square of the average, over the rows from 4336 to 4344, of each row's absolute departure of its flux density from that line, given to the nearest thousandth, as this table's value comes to 0.015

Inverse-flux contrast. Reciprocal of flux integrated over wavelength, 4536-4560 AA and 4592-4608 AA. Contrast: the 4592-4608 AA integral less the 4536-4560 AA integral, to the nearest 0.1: -5.5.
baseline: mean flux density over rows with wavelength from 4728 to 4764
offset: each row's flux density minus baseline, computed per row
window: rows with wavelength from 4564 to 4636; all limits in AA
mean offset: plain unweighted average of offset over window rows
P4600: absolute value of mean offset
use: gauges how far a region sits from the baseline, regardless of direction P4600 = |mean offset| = 0.049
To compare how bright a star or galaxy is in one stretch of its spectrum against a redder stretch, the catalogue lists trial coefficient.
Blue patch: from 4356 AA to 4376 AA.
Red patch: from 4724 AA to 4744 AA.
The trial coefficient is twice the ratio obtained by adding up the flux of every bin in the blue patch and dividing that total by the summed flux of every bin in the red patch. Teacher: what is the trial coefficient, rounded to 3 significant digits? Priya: 2.06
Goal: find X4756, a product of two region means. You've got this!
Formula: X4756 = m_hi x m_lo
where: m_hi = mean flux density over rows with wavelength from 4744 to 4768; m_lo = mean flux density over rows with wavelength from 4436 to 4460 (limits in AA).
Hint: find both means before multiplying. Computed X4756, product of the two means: 1.81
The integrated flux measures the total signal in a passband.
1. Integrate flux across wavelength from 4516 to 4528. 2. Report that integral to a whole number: 17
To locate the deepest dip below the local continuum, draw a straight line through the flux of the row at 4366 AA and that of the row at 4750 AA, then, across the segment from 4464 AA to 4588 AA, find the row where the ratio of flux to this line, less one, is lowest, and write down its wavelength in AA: 4582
